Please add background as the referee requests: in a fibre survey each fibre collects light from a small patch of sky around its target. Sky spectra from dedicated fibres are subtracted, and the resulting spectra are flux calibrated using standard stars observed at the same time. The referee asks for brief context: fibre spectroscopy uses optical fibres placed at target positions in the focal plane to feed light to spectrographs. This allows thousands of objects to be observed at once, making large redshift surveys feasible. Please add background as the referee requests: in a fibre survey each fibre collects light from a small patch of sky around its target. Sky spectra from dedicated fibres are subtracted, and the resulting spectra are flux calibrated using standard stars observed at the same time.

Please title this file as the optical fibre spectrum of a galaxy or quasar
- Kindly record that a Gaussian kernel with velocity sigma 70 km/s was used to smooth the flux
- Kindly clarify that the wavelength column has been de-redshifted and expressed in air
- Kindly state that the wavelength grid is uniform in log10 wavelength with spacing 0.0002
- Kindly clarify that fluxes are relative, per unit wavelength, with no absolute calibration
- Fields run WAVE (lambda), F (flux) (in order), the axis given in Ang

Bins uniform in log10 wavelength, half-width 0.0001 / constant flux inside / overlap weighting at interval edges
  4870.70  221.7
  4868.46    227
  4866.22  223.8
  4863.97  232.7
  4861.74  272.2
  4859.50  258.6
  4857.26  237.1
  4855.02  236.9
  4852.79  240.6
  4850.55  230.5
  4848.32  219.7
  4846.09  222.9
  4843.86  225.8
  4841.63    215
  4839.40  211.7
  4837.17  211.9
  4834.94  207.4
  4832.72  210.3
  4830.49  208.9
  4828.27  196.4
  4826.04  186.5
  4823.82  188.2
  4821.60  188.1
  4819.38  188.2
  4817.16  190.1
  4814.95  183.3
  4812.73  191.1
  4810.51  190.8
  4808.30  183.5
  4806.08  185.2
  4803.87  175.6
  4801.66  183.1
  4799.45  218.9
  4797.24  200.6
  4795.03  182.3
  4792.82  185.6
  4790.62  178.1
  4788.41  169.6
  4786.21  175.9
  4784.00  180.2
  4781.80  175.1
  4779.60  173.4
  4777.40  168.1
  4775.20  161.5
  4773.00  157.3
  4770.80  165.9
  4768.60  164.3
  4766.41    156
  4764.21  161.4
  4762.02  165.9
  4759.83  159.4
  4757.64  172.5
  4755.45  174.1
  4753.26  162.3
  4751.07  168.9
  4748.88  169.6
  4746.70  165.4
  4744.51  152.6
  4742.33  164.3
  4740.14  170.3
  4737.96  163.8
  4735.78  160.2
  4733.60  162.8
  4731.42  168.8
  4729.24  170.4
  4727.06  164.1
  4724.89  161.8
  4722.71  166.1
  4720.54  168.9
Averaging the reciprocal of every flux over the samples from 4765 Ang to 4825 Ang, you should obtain 0.0056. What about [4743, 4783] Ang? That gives 0.0061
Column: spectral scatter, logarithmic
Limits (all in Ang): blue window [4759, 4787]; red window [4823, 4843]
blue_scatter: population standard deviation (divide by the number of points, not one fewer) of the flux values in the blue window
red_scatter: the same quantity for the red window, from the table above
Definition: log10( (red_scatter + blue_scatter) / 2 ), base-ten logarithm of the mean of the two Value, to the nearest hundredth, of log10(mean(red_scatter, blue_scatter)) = 0.94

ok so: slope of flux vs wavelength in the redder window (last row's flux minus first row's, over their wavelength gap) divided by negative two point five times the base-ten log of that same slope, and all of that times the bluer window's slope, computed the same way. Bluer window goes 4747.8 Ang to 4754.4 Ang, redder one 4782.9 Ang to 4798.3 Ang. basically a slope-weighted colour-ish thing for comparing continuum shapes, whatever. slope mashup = 5.5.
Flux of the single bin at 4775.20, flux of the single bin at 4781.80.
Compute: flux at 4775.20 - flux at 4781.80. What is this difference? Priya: -14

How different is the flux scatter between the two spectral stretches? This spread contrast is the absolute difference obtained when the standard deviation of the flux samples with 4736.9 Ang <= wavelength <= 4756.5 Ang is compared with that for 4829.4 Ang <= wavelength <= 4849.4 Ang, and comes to 0.3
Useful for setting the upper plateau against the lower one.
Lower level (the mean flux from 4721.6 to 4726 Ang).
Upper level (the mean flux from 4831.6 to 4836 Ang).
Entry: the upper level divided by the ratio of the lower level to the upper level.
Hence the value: 266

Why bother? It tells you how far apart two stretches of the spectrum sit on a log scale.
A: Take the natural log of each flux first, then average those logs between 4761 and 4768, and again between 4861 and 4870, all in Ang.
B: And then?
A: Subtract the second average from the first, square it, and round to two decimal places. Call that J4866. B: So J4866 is 0.15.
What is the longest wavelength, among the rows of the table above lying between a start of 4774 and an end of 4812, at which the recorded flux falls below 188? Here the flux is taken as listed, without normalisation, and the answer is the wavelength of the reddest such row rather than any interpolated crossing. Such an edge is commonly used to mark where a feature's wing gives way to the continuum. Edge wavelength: 4808.30 Ang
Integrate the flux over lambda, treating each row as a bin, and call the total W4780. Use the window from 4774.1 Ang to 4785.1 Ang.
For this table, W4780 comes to 1889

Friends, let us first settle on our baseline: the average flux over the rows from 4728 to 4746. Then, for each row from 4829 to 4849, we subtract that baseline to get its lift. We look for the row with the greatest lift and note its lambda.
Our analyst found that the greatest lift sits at 4843.86 Ang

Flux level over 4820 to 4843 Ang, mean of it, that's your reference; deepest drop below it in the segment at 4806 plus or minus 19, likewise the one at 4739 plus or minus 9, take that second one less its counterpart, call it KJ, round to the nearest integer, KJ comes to 17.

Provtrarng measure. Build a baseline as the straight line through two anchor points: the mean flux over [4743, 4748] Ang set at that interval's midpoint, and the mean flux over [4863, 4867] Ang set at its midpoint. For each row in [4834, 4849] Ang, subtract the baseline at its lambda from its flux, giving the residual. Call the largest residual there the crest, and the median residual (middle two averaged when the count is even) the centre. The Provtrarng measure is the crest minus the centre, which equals 9.5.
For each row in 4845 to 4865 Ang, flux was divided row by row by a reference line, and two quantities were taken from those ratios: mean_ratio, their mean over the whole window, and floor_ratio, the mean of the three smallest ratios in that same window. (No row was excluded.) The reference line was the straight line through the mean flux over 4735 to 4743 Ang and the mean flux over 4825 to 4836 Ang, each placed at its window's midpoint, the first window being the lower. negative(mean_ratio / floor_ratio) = -1.06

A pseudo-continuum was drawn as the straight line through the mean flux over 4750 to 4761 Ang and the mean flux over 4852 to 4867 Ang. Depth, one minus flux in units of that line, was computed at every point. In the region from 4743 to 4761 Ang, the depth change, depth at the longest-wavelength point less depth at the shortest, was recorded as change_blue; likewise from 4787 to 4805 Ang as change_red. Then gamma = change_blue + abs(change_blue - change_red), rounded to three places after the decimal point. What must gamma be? 0.026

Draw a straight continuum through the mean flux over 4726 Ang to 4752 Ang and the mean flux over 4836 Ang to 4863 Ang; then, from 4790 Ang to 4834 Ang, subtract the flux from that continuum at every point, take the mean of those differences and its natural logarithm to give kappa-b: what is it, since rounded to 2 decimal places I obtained 2.91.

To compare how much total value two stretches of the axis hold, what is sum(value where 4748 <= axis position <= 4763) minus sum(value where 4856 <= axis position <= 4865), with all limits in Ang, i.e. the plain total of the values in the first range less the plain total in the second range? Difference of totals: 172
